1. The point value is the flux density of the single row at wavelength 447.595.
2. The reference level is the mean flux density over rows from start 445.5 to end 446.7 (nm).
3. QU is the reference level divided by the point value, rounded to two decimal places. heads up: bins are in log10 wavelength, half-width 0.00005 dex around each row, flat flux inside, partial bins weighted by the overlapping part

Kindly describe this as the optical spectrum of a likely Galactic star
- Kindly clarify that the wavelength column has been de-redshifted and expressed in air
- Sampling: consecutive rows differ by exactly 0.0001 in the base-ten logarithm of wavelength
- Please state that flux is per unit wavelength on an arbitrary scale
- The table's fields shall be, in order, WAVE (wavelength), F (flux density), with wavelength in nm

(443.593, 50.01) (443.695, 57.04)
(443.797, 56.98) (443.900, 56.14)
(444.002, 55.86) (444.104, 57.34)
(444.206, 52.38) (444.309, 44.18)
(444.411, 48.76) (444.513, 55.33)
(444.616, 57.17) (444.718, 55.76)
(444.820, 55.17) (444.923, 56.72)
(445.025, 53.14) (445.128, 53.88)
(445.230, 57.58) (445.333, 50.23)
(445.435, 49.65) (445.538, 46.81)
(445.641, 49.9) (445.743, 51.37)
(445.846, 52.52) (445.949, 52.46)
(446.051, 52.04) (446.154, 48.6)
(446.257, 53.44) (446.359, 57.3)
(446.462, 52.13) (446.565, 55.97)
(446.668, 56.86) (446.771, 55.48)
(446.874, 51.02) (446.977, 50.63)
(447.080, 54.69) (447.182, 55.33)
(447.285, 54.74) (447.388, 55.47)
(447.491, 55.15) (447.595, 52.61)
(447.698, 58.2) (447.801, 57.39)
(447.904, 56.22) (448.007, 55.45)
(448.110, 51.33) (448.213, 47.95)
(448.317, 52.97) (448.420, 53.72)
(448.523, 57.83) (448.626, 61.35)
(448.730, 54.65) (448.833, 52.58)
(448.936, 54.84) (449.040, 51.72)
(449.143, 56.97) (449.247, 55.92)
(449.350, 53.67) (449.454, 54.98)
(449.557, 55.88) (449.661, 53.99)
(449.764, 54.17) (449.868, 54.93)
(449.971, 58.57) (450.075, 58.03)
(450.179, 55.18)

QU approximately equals 1.00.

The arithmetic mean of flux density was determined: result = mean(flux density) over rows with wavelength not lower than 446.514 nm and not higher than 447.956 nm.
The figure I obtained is 55.0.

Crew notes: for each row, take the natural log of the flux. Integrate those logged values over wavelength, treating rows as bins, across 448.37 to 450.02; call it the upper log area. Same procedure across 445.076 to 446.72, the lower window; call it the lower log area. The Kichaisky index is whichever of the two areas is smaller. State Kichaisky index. 6.51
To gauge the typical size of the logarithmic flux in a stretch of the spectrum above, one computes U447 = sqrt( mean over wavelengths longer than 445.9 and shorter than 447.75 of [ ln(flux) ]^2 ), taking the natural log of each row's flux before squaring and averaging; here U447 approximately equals 3.988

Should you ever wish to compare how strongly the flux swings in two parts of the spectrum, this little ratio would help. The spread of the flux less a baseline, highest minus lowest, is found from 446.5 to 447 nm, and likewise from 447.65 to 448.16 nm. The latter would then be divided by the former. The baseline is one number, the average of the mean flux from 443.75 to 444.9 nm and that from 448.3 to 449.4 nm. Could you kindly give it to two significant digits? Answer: 1.1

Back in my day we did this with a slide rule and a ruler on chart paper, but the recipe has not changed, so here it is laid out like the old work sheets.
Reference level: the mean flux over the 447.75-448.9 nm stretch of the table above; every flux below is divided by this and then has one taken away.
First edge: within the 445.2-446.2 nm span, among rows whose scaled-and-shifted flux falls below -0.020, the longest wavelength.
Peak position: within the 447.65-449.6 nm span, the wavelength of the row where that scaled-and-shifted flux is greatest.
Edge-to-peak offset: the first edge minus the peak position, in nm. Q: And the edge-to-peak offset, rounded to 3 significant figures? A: -2.47 nm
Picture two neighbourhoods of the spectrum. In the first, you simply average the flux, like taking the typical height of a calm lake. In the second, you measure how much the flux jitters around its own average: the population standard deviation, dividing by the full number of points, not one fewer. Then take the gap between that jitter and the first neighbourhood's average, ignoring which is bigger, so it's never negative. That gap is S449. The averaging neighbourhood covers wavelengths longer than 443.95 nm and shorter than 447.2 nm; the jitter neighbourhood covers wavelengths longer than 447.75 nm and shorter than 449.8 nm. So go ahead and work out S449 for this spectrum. 50.4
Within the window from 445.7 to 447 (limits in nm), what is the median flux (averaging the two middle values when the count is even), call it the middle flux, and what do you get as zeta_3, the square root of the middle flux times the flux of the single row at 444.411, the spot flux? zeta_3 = 50.6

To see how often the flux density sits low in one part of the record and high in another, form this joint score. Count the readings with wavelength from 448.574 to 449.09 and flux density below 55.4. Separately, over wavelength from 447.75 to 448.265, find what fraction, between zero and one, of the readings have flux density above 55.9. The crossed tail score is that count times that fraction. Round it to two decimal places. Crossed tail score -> 1.60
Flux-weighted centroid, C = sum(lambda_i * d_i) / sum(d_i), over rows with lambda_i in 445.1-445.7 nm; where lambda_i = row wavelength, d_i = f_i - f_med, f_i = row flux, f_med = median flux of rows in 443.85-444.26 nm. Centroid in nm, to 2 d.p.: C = 445.48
